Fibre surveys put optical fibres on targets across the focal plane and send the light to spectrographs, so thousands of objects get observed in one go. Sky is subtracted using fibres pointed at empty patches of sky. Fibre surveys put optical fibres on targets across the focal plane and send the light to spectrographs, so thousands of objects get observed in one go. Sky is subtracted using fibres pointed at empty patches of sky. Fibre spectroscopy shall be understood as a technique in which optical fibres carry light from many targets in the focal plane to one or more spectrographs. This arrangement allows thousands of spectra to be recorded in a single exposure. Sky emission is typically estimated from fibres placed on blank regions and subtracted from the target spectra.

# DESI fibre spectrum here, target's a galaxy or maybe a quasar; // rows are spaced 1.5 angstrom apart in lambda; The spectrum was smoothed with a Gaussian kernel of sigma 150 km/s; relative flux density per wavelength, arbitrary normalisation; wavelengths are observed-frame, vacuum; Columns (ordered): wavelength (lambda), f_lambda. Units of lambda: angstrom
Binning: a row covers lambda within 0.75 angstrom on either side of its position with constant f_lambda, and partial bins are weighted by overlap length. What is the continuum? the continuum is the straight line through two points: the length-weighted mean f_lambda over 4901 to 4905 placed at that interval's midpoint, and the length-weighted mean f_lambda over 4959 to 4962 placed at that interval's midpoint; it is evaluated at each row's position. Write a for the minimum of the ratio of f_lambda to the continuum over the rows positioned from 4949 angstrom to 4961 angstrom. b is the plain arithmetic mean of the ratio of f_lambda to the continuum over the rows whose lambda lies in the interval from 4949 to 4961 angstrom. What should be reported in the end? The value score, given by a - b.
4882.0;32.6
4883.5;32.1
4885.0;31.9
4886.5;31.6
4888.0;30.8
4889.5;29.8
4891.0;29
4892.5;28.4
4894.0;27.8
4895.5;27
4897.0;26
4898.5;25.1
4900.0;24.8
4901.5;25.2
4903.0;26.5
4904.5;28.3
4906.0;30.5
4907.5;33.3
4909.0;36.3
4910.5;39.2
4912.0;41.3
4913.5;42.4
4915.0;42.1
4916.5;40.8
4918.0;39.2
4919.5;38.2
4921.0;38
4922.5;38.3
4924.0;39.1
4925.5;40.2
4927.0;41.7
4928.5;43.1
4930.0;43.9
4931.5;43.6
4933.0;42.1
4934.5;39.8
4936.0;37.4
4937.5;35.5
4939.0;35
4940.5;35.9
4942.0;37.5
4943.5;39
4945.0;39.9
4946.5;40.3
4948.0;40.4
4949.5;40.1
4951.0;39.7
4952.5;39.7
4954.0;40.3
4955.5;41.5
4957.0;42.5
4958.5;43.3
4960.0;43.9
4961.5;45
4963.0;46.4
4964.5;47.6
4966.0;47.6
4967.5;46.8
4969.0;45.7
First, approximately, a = 0.95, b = 0.97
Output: -0.024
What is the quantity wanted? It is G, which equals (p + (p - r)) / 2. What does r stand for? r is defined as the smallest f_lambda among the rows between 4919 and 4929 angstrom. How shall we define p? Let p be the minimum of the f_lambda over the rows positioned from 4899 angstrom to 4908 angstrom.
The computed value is 6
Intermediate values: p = 24.8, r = 38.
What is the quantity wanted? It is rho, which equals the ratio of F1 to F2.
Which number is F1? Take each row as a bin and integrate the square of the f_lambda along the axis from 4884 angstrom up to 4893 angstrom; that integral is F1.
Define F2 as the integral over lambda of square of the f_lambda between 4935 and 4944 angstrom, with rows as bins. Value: 0.7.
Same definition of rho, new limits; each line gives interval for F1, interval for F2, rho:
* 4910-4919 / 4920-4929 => 1.0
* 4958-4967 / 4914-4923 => 1.3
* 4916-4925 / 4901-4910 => 1.6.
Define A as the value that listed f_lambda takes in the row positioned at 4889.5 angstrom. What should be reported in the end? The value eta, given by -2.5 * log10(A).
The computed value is -3.69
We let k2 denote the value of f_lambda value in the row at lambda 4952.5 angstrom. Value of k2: 39.7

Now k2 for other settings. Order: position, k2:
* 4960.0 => 43.9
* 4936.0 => 37.4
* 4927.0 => 41.7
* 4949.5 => 40.1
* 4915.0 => 42.1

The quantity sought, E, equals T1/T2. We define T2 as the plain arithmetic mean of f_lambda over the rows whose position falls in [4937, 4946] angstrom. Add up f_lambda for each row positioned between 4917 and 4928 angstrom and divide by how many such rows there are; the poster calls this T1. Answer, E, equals 1.06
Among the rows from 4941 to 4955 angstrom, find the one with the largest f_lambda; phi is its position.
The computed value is 4948.0 angstrom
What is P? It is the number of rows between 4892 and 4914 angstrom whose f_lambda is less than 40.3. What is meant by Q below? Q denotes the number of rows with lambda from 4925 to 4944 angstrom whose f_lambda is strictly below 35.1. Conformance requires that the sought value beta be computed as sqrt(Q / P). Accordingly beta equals 0.3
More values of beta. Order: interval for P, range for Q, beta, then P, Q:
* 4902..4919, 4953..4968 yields 0.0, 7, 0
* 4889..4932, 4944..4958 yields 0.0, 21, 0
